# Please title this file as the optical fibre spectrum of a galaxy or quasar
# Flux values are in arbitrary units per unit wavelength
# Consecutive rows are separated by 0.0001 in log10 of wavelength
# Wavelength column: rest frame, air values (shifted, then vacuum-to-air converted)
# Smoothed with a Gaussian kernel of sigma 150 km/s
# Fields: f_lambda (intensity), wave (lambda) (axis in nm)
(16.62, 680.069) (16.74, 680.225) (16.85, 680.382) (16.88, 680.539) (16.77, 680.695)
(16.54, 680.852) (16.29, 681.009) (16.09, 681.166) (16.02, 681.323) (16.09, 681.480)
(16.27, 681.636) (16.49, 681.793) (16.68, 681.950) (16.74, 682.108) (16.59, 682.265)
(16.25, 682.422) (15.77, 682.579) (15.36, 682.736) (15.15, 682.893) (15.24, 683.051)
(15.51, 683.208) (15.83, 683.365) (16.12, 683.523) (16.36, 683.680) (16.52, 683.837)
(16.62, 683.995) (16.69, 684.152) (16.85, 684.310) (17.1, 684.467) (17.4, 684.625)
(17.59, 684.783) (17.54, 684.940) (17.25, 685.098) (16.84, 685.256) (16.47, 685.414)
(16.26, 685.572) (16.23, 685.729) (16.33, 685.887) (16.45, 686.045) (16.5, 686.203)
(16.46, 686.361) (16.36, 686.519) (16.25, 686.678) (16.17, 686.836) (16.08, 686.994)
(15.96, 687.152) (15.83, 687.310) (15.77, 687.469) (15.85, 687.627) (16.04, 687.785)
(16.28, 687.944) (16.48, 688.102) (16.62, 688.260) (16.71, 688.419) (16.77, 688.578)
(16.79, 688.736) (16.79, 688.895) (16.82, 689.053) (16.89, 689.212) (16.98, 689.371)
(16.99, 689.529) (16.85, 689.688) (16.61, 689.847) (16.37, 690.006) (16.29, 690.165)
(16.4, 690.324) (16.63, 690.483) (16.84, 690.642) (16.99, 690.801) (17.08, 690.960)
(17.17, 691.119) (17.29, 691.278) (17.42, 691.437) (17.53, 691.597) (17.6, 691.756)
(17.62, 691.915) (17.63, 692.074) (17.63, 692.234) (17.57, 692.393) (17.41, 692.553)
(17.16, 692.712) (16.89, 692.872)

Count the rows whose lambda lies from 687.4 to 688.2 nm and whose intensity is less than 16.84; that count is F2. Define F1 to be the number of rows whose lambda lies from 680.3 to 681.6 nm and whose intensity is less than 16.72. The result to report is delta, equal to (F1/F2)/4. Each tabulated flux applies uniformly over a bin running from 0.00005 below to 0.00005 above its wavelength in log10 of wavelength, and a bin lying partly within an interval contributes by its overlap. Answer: 0.25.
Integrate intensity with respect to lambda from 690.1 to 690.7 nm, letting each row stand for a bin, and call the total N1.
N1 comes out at 9.9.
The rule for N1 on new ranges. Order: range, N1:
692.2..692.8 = 10.5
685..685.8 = 13.3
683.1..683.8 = 11.2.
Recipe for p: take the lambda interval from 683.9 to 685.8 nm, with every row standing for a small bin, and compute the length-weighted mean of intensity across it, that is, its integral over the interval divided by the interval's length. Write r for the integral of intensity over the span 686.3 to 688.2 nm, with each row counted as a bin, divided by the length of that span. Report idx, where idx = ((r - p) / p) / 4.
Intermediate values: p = 16.9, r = 16.1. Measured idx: -0.011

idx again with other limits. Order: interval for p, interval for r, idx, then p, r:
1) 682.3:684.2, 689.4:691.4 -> 0.013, 16.0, 16.8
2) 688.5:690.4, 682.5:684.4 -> -0.010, 16.7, 16.0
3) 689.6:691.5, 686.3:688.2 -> -0.010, 16.8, 16.1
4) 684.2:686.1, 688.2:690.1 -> -0.002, 16.9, 16.8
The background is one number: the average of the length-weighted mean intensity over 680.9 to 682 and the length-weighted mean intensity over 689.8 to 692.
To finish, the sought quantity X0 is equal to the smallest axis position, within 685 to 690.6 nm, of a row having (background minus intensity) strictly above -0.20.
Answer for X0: 685.414 nm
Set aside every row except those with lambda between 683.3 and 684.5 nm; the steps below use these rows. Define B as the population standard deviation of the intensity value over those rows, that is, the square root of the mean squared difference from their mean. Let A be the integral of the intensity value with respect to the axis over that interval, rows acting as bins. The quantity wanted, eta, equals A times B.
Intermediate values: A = 19.8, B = 0.38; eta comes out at 7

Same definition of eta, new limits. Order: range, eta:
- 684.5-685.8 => 12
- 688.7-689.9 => 2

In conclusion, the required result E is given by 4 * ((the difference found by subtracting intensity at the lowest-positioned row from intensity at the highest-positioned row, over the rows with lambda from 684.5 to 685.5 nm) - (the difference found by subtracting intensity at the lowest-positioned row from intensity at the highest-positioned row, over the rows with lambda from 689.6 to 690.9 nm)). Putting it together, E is -4.3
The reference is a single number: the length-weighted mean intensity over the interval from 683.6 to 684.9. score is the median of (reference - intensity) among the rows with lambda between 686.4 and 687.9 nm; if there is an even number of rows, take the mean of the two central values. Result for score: 0.88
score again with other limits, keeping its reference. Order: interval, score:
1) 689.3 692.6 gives -0.16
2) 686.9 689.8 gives 0.26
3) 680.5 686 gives 0.45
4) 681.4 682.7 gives 0.54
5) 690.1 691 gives 0.19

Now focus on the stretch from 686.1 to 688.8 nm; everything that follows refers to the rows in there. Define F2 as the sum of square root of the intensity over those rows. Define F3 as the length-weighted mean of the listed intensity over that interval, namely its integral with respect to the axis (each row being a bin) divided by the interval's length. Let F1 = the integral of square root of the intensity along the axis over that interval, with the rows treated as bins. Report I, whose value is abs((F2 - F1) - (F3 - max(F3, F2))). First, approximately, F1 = 10.9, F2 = 68.6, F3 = 16.3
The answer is 110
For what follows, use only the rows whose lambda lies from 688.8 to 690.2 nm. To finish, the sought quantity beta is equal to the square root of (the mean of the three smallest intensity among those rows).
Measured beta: 4.05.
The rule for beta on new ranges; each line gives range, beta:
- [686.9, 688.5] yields 3.98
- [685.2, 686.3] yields 4.03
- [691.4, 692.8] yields 4.16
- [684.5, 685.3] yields 4.14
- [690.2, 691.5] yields 4.08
